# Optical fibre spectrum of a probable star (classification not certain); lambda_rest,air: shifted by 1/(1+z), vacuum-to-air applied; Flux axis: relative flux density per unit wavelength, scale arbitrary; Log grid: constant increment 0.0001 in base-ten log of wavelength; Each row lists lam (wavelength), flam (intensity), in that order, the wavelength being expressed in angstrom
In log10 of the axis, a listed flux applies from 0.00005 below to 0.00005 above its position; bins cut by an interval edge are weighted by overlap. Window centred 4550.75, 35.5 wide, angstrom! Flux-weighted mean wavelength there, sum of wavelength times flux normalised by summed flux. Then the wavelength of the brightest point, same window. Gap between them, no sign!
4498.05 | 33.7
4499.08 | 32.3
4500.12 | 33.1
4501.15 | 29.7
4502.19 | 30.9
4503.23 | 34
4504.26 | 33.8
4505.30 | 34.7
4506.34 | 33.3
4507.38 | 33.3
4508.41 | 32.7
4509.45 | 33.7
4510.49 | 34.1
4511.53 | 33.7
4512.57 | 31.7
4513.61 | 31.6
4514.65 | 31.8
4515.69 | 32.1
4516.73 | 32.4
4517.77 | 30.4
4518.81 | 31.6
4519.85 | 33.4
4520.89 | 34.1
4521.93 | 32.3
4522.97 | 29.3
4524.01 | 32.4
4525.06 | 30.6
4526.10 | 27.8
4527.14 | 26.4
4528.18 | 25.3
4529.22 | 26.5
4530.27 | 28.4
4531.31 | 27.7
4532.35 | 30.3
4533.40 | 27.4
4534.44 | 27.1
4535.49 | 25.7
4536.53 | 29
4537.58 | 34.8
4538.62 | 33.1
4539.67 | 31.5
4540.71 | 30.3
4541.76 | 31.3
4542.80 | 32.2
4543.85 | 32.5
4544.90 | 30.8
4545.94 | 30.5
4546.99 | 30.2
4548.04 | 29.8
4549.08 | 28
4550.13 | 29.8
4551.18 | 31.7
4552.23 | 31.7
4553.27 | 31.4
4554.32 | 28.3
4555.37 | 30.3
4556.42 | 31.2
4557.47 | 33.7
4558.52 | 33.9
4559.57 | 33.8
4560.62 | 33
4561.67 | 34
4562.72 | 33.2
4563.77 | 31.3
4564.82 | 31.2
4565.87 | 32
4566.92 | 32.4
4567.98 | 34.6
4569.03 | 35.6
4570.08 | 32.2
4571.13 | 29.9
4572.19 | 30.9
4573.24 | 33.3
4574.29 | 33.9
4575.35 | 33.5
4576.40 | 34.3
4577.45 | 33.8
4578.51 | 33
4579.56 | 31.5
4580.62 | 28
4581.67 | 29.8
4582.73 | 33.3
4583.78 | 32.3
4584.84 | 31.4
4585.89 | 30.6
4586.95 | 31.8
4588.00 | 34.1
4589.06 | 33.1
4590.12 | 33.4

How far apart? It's 13.5 angstrom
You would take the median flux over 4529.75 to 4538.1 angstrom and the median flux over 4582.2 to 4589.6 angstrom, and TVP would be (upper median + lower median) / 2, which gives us 30.2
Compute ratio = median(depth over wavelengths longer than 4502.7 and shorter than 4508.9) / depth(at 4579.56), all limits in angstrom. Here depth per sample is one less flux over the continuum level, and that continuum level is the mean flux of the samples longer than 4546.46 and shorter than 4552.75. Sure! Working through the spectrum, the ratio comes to 2.6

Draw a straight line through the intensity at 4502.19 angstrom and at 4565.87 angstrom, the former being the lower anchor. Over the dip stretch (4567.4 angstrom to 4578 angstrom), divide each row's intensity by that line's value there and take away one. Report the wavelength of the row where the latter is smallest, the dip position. 4571.13 angstrom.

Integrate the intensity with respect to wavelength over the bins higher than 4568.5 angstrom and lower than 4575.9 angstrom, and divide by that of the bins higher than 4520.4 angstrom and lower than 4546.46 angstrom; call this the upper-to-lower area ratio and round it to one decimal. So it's 0.3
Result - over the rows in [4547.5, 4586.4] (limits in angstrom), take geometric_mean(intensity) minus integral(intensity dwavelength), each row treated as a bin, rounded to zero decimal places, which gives -1212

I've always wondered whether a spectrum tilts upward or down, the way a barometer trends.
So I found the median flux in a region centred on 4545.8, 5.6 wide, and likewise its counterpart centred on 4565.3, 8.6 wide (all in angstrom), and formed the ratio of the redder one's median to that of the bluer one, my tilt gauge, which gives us 1.08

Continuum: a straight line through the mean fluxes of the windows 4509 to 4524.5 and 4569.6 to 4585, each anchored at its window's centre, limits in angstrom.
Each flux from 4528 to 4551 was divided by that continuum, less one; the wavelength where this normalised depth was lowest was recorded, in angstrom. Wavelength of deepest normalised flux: 4528.18 angstrom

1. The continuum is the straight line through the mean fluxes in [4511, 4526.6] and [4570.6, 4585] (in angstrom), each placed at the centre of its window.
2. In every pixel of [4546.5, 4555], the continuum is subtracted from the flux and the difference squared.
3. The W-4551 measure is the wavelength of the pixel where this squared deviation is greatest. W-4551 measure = 4549.08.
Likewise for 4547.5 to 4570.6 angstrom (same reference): 4549.08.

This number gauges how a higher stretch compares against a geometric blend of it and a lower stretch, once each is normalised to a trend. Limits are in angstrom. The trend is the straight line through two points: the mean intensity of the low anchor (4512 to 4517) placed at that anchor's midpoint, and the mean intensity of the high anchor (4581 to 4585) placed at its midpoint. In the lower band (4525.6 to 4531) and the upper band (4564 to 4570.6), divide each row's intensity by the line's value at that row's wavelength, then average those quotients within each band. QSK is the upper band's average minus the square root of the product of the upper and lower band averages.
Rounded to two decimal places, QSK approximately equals 0.10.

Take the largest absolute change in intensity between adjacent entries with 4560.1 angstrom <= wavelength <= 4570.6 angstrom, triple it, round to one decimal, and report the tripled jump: 10.2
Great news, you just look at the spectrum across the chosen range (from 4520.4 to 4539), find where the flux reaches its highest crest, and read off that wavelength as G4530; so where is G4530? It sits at 4537.58 angstrom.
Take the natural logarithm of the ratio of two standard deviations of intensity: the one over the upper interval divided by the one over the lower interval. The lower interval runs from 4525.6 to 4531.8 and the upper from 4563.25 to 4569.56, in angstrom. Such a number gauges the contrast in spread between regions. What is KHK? 0.46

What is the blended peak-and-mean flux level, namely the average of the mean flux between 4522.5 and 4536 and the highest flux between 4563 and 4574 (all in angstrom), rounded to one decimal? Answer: 31.8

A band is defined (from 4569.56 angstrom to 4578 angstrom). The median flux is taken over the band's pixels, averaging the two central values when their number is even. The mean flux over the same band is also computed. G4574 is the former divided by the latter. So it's 1.02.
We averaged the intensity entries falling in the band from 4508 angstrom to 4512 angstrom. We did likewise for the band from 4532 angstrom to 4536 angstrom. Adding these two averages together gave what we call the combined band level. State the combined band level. 61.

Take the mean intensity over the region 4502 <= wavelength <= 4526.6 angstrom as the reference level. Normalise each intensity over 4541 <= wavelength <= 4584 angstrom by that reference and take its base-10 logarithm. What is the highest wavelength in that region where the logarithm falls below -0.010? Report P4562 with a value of 4581.67 angstrom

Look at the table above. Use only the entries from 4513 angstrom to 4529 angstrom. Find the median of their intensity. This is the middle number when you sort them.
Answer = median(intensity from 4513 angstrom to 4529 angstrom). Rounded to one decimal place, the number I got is 31.6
